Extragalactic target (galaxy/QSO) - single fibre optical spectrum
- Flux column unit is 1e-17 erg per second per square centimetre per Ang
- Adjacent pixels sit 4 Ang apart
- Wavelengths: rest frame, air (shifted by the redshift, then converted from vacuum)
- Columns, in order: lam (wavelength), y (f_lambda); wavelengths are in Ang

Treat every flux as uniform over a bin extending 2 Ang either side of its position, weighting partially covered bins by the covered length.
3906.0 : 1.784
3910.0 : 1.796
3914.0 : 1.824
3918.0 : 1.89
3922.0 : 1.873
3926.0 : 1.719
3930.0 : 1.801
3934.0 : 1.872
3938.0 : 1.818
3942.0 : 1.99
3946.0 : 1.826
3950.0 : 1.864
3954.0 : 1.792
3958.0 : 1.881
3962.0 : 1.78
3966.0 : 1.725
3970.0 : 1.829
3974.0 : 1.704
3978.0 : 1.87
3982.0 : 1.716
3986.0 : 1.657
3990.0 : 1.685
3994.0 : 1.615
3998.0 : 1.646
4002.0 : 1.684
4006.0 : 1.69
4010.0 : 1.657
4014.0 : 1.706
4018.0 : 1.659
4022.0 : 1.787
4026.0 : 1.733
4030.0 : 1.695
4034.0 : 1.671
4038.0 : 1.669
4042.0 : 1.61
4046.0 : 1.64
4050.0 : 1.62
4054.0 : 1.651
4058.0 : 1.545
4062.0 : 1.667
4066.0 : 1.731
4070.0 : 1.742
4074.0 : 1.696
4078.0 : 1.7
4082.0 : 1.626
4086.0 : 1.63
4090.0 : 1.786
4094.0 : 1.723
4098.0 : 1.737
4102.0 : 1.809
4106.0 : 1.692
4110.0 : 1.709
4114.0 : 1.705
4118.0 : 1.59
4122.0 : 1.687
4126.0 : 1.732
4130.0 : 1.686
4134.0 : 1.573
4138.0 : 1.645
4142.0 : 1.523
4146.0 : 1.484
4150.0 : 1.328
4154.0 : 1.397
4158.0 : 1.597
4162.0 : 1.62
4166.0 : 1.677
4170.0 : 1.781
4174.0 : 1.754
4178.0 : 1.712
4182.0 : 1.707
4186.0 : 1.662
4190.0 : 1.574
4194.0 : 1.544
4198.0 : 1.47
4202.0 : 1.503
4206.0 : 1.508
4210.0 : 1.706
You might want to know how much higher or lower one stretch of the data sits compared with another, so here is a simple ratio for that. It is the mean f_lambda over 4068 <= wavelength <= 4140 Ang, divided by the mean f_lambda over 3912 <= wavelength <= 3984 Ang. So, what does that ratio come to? 0.93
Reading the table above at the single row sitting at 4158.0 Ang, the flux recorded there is 1.597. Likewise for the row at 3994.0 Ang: 1.615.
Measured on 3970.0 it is 1.829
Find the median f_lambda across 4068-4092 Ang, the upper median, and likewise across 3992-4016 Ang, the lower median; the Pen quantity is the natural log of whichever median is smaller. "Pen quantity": 0.51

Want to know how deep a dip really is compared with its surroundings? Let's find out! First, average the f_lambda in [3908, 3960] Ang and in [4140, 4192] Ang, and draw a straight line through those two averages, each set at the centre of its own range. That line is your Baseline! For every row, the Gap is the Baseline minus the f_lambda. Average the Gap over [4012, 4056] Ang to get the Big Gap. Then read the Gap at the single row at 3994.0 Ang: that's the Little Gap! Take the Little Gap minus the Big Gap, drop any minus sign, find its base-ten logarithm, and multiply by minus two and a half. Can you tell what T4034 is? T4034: 2.5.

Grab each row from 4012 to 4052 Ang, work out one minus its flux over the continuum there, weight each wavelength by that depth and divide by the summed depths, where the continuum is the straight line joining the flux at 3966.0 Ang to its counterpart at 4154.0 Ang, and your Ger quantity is 4029.6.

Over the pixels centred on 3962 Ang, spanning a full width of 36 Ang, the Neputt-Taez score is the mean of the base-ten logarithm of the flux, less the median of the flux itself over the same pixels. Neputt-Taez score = -1.57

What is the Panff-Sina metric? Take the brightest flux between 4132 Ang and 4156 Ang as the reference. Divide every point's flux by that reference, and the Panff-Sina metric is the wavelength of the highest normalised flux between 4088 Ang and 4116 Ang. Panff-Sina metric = 4102.0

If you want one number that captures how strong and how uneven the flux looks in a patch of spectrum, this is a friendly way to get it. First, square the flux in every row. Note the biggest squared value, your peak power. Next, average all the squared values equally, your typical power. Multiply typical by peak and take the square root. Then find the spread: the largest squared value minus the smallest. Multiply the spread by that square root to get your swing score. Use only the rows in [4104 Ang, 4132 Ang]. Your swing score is 1.4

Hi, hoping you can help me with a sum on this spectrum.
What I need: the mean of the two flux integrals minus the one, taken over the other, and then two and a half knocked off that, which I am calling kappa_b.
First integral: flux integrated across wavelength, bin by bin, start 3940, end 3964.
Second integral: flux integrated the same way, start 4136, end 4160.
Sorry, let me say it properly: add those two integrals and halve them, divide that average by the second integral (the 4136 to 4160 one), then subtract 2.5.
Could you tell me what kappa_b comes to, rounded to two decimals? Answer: -1.38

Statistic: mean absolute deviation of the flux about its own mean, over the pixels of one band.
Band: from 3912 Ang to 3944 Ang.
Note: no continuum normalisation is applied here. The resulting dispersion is 0.06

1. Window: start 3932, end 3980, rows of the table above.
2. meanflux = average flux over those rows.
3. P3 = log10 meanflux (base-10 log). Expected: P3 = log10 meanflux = 0.262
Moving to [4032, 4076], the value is 0.220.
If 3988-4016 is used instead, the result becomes 0.222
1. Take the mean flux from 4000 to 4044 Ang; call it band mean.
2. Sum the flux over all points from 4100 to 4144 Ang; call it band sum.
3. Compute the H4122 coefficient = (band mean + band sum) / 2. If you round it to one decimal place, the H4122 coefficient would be 10.0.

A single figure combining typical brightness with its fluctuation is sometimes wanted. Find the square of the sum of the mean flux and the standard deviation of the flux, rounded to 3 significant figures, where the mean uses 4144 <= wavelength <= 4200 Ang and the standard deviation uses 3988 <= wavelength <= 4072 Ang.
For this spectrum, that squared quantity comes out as 2.71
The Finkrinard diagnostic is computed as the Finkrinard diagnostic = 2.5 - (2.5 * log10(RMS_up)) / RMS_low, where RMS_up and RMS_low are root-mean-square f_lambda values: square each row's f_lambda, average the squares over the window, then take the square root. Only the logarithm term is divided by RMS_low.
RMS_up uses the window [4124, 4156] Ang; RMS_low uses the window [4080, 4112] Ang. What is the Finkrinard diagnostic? 2.222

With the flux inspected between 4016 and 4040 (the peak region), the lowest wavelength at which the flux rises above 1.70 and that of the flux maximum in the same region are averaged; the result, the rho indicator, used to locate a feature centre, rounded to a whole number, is 4022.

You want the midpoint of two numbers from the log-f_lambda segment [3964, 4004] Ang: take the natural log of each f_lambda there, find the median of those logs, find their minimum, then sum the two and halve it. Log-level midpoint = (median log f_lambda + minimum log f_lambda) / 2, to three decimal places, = 0.503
